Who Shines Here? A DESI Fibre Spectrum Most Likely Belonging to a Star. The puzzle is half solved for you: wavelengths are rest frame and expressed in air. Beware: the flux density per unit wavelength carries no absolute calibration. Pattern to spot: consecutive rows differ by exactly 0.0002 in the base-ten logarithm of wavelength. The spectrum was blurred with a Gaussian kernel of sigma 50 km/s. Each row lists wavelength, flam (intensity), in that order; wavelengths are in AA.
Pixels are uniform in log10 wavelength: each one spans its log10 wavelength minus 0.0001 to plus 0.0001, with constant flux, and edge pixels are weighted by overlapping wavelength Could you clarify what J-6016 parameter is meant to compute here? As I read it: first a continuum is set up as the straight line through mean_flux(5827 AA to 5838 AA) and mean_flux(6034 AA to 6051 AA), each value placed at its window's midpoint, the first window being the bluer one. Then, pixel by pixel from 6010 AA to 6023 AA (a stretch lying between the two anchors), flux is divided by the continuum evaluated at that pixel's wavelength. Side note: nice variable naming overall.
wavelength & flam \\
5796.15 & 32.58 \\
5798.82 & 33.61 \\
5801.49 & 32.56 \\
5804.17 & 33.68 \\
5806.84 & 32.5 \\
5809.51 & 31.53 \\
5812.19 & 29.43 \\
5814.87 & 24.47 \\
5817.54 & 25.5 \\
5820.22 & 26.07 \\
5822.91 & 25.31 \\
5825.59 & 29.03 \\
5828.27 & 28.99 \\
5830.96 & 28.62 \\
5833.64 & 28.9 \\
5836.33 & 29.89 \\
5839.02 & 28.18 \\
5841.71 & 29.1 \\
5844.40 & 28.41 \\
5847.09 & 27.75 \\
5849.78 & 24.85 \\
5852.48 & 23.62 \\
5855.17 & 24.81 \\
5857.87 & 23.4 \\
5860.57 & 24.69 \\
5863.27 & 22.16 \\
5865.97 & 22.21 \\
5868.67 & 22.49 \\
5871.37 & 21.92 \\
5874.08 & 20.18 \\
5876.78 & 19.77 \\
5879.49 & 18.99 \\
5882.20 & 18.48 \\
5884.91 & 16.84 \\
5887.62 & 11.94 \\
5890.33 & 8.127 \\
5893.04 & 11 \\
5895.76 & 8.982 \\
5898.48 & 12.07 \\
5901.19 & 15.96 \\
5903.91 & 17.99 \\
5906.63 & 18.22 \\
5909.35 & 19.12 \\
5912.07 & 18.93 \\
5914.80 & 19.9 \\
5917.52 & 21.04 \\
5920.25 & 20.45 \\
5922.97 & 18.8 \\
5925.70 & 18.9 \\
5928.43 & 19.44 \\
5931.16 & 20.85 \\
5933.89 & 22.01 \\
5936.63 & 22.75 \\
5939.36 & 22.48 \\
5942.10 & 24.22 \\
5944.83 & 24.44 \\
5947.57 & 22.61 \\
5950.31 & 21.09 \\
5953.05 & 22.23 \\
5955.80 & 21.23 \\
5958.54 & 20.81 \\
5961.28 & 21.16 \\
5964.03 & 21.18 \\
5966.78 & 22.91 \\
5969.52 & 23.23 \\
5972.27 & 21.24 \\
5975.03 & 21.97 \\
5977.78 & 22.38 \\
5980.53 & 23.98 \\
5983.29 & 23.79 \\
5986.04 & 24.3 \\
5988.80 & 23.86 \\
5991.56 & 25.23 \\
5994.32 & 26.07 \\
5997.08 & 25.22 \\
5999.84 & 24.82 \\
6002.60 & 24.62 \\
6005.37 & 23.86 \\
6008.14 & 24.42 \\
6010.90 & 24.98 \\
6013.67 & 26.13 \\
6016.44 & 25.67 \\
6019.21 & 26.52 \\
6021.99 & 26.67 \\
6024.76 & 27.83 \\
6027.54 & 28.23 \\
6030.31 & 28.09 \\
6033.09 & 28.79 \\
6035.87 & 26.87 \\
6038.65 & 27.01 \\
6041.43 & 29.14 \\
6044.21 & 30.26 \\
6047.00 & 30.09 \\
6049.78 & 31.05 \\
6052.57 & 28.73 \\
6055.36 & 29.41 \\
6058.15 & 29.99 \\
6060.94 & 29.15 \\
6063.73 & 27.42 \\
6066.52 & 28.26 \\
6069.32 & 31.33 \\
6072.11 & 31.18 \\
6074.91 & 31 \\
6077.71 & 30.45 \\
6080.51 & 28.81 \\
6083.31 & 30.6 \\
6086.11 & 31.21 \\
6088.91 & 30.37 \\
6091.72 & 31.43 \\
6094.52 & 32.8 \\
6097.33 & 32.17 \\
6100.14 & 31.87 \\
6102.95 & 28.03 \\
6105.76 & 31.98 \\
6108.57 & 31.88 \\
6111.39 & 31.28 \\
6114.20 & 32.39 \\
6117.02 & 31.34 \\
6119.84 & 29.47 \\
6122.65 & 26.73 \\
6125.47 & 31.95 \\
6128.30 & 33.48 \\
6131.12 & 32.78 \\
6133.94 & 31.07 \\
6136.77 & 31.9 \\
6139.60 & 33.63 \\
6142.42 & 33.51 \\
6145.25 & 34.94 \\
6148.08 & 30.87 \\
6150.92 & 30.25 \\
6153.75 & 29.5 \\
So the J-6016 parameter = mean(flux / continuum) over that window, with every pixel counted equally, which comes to 0.89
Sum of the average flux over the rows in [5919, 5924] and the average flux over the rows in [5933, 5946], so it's 43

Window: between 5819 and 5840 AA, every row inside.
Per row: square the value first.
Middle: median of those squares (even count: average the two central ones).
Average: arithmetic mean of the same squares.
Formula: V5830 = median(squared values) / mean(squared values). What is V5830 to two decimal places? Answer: 1.04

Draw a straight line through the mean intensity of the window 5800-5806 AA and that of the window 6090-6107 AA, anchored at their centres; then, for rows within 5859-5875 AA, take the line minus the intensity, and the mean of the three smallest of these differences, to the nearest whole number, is 10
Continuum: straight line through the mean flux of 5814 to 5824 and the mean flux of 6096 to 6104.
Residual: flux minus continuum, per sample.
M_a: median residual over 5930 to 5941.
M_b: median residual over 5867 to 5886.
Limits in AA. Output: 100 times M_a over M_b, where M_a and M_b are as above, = 80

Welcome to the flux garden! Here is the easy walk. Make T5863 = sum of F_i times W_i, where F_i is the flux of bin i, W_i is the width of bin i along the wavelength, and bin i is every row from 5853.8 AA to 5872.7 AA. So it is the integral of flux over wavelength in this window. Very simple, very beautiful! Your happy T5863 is 437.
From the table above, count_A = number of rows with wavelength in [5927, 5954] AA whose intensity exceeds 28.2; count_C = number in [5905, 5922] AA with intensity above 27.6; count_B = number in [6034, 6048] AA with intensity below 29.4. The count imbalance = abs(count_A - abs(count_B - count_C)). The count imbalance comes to 3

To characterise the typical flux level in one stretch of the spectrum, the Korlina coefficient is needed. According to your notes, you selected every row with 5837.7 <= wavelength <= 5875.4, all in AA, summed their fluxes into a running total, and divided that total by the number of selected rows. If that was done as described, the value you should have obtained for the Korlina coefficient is 25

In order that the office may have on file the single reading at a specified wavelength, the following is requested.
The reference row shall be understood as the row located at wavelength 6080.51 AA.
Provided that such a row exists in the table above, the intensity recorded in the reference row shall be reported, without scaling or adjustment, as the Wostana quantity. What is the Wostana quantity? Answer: 28.81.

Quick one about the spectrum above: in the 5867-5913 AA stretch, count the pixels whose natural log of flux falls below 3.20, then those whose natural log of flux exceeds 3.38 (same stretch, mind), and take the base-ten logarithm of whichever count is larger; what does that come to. 1.23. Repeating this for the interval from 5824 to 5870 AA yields 0.70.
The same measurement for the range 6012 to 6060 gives 0.70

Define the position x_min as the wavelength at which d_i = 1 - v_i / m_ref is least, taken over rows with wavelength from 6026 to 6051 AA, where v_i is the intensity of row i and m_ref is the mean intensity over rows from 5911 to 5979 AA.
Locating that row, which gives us 6049.78 AA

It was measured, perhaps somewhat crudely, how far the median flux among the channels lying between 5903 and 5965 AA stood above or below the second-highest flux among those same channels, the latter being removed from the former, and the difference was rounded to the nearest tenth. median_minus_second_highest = -3.2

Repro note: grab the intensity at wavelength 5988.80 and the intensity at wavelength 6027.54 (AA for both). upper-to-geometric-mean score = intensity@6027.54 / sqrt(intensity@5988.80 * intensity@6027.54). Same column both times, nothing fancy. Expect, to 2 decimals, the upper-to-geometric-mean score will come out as 1.09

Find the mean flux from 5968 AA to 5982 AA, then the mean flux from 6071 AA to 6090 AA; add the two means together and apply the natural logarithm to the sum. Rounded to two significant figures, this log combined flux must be 4.0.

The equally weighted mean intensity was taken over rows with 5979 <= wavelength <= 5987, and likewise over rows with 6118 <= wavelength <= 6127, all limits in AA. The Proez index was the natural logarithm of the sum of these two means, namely 3.98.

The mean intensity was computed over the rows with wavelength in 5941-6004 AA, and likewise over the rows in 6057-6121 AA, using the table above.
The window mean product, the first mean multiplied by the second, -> 709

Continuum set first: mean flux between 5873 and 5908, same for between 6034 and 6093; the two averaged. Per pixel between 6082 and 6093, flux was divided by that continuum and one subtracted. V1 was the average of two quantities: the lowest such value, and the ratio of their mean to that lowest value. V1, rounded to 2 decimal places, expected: 0.71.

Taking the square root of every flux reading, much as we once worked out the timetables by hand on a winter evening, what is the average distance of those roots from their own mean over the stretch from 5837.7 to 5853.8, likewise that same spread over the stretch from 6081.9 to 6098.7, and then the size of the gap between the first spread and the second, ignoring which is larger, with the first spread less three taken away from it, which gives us 2.94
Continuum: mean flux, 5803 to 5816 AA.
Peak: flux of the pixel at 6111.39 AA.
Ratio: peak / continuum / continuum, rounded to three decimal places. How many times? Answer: 0.034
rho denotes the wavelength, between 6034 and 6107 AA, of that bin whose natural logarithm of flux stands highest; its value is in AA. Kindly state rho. 6094.52 AA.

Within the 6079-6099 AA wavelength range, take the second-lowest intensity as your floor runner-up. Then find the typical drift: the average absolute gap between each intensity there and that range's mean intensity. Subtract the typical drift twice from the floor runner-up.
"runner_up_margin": 28.4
